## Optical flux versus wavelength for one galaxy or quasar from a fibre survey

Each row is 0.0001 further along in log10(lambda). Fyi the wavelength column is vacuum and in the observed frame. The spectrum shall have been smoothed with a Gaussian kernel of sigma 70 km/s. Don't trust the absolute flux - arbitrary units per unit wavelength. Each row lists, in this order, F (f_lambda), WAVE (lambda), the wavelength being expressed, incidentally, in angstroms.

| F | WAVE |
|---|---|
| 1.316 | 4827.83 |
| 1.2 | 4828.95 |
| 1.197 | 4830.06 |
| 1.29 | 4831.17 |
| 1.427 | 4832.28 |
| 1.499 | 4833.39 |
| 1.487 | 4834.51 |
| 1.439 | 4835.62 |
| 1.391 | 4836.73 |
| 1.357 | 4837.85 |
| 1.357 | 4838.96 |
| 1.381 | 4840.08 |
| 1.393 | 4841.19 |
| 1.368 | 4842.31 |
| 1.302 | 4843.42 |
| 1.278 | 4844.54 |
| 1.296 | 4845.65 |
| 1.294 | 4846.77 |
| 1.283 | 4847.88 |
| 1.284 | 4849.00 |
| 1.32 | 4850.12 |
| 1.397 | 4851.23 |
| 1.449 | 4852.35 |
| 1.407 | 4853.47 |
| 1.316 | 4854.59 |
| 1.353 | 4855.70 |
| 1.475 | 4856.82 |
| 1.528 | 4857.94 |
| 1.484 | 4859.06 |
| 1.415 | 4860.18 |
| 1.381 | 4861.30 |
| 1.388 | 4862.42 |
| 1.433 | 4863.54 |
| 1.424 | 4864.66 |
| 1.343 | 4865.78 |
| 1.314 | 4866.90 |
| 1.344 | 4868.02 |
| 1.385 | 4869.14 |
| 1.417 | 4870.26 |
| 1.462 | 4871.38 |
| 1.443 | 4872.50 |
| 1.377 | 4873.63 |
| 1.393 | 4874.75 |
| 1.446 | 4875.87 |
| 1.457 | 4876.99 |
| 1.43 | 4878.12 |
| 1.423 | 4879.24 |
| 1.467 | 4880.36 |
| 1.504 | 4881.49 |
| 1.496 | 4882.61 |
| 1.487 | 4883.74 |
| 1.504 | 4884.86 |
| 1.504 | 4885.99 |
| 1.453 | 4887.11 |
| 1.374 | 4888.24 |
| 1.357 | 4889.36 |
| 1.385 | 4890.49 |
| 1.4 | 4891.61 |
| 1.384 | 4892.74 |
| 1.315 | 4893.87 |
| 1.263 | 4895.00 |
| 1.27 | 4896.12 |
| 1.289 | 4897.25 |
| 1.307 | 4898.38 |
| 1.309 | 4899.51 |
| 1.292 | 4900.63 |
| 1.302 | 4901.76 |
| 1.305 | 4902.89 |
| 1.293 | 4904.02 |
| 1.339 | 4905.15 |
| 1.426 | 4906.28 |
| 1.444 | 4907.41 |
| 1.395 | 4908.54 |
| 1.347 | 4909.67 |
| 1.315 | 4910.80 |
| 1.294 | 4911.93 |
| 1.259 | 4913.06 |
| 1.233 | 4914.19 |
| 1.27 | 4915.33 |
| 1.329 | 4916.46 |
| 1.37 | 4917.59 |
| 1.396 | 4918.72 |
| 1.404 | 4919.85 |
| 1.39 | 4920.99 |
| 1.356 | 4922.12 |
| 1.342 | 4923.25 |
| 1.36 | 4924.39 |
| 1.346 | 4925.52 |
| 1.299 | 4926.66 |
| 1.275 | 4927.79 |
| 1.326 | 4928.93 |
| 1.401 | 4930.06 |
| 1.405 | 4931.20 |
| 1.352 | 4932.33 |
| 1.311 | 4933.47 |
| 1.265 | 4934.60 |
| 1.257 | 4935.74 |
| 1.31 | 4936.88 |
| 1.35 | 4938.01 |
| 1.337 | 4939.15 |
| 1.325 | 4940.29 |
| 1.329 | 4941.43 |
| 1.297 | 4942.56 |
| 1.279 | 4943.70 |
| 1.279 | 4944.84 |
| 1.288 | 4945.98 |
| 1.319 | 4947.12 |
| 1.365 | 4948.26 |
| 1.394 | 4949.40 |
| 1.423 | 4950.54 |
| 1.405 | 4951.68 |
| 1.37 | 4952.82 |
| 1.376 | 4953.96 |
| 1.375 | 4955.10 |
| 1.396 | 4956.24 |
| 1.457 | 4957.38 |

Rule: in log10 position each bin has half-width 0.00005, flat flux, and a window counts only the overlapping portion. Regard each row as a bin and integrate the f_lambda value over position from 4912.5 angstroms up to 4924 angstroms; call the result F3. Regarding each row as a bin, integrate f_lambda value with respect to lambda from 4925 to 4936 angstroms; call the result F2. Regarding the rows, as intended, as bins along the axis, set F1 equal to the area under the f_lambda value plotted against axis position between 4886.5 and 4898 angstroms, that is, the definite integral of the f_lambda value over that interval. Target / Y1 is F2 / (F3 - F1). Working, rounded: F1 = 15.5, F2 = 14.6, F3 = 15.4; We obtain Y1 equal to -89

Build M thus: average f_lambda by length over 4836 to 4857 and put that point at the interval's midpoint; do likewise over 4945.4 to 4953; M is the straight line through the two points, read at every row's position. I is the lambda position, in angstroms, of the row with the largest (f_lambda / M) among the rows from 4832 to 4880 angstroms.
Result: 4857.94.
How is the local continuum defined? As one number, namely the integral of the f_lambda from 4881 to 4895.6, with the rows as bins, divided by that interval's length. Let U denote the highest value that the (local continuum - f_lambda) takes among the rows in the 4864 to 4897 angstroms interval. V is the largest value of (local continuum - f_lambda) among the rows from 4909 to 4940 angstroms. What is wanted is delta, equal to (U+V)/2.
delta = 0.169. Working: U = 0.15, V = 0.18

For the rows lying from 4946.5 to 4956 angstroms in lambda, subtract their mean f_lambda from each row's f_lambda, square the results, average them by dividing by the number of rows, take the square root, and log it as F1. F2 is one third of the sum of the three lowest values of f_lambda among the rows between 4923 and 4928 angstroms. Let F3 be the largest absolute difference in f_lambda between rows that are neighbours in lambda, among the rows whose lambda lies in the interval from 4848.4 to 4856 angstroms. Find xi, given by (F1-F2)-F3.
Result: -1.367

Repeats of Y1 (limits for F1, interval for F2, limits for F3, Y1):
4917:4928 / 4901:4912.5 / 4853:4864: 23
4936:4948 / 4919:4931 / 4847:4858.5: 128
